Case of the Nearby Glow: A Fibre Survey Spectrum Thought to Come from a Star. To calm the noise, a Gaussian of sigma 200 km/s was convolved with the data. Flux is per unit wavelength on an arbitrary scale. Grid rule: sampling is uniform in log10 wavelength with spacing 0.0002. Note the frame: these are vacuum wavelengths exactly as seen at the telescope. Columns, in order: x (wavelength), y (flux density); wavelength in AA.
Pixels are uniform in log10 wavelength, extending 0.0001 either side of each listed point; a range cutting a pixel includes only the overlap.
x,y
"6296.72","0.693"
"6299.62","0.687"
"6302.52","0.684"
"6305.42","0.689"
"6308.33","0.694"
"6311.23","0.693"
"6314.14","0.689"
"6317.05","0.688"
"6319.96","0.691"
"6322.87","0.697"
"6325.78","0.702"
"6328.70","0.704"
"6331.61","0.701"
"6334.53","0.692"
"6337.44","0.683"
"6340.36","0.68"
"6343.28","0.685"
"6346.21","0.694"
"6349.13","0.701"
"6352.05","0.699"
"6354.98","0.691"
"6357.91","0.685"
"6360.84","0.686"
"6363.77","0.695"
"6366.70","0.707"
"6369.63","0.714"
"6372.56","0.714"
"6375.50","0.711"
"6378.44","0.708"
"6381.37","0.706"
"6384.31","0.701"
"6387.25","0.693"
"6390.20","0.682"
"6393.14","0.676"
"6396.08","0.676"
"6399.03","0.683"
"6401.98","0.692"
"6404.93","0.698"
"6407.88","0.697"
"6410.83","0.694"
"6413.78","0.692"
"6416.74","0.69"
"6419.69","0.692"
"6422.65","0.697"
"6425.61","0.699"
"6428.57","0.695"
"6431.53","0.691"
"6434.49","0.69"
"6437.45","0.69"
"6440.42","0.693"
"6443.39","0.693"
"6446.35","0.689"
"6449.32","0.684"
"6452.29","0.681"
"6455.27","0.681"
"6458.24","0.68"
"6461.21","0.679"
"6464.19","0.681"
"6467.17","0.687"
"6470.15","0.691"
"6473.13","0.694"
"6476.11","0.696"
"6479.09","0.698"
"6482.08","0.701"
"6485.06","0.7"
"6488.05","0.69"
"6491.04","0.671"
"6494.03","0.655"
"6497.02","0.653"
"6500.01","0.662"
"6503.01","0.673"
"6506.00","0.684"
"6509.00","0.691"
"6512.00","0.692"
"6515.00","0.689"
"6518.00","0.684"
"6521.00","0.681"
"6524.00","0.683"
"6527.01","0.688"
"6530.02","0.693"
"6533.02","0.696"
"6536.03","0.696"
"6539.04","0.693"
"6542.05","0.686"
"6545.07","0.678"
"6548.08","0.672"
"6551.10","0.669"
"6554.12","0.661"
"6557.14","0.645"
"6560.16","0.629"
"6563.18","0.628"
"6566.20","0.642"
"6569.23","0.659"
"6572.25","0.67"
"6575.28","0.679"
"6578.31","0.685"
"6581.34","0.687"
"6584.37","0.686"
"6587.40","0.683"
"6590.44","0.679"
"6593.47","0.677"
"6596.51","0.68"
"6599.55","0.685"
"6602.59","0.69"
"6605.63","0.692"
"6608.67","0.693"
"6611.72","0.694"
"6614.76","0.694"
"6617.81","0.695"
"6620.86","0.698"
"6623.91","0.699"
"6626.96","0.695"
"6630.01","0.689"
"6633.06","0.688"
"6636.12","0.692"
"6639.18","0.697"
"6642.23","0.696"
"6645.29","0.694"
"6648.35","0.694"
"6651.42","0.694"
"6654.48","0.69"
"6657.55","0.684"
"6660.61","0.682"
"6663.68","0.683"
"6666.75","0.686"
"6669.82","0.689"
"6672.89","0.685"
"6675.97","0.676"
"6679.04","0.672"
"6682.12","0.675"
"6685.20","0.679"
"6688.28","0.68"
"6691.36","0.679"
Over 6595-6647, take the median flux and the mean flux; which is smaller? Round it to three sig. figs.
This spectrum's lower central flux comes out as 0.692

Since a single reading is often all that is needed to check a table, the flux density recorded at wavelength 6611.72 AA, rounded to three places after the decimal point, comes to 0.694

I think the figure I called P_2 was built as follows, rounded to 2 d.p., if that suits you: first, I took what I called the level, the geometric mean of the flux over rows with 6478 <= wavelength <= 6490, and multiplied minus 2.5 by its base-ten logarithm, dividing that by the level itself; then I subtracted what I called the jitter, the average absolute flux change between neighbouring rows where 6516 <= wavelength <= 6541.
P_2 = 0.56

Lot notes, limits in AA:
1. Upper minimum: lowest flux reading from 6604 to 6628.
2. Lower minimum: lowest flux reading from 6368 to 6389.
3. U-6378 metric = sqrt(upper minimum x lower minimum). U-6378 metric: 0.692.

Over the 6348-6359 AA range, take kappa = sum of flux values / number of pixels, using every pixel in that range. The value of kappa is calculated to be 0.694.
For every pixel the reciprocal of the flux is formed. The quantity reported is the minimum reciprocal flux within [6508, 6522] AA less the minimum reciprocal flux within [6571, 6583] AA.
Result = -0.011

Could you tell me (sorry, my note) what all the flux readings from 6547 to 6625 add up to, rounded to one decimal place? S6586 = 17.6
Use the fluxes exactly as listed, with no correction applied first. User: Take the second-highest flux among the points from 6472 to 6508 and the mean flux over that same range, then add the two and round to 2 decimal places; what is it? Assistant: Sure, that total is 1.38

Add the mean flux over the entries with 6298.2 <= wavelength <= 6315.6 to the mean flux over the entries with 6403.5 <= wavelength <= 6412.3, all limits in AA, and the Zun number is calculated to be 1.39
